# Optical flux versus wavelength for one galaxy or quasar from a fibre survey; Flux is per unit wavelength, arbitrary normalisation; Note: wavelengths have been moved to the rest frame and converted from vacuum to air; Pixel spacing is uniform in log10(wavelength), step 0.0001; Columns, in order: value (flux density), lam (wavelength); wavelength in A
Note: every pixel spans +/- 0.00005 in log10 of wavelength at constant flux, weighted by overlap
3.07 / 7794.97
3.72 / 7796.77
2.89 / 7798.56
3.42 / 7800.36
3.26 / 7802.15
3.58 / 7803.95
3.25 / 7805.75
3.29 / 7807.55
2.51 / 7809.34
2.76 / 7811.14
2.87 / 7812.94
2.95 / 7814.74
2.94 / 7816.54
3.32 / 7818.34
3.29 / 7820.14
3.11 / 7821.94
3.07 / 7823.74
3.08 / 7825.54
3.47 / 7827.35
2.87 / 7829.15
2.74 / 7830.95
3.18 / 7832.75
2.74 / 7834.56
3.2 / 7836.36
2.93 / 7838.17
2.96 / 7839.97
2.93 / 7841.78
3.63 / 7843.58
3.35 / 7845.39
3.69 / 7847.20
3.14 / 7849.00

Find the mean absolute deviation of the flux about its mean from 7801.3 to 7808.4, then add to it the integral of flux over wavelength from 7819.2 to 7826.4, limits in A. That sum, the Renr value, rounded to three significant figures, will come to 22.7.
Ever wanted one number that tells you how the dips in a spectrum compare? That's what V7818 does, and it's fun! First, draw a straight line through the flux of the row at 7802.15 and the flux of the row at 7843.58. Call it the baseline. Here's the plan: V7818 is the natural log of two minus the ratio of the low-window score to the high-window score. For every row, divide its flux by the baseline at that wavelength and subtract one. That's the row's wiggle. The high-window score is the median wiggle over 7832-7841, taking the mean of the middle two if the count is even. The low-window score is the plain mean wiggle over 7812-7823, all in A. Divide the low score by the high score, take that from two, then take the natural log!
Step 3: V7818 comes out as 0.39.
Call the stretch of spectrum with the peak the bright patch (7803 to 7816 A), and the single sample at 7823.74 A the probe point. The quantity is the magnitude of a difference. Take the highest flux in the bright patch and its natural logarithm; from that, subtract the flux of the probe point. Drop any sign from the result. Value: 1.79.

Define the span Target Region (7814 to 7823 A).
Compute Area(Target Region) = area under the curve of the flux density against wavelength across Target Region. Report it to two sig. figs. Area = 28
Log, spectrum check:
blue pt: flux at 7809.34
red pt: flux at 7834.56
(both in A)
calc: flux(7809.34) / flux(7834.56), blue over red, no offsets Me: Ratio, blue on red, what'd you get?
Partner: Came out 0.9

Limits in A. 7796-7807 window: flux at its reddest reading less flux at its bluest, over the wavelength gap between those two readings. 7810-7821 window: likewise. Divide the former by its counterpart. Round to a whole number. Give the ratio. -1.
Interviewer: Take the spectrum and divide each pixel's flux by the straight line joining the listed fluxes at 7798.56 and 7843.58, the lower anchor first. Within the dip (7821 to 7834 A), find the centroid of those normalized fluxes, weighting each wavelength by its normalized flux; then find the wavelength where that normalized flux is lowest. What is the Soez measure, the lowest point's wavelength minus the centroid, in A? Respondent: 3.7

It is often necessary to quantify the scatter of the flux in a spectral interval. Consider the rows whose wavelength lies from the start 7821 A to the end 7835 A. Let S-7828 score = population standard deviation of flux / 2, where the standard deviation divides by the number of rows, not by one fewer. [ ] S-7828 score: 0.115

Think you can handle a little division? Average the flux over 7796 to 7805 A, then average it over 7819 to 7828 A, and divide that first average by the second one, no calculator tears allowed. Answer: 1.05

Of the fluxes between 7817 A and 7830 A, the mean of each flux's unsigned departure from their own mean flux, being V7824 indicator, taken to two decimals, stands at 0.16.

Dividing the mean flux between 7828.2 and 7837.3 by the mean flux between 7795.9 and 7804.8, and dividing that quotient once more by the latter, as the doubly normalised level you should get 0.26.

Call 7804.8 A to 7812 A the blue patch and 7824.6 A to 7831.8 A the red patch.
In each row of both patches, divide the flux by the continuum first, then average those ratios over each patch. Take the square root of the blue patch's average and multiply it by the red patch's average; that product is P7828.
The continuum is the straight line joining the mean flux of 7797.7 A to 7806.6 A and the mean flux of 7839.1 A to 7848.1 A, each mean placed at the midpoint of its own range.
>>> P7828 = 0.87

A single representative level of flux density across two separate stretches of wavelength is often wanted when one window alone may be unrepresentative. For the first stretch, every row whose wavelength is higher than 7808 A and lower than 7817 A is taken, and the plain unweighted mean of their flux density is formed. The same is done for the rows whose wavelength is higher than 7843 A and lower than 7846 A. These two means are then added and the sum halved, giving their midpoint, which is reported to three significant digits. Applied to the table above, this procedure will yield 3.15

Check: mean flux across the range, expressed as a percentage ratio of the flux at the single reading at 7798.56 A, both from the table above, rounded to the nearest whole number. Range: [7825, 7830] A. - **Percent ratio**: 109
